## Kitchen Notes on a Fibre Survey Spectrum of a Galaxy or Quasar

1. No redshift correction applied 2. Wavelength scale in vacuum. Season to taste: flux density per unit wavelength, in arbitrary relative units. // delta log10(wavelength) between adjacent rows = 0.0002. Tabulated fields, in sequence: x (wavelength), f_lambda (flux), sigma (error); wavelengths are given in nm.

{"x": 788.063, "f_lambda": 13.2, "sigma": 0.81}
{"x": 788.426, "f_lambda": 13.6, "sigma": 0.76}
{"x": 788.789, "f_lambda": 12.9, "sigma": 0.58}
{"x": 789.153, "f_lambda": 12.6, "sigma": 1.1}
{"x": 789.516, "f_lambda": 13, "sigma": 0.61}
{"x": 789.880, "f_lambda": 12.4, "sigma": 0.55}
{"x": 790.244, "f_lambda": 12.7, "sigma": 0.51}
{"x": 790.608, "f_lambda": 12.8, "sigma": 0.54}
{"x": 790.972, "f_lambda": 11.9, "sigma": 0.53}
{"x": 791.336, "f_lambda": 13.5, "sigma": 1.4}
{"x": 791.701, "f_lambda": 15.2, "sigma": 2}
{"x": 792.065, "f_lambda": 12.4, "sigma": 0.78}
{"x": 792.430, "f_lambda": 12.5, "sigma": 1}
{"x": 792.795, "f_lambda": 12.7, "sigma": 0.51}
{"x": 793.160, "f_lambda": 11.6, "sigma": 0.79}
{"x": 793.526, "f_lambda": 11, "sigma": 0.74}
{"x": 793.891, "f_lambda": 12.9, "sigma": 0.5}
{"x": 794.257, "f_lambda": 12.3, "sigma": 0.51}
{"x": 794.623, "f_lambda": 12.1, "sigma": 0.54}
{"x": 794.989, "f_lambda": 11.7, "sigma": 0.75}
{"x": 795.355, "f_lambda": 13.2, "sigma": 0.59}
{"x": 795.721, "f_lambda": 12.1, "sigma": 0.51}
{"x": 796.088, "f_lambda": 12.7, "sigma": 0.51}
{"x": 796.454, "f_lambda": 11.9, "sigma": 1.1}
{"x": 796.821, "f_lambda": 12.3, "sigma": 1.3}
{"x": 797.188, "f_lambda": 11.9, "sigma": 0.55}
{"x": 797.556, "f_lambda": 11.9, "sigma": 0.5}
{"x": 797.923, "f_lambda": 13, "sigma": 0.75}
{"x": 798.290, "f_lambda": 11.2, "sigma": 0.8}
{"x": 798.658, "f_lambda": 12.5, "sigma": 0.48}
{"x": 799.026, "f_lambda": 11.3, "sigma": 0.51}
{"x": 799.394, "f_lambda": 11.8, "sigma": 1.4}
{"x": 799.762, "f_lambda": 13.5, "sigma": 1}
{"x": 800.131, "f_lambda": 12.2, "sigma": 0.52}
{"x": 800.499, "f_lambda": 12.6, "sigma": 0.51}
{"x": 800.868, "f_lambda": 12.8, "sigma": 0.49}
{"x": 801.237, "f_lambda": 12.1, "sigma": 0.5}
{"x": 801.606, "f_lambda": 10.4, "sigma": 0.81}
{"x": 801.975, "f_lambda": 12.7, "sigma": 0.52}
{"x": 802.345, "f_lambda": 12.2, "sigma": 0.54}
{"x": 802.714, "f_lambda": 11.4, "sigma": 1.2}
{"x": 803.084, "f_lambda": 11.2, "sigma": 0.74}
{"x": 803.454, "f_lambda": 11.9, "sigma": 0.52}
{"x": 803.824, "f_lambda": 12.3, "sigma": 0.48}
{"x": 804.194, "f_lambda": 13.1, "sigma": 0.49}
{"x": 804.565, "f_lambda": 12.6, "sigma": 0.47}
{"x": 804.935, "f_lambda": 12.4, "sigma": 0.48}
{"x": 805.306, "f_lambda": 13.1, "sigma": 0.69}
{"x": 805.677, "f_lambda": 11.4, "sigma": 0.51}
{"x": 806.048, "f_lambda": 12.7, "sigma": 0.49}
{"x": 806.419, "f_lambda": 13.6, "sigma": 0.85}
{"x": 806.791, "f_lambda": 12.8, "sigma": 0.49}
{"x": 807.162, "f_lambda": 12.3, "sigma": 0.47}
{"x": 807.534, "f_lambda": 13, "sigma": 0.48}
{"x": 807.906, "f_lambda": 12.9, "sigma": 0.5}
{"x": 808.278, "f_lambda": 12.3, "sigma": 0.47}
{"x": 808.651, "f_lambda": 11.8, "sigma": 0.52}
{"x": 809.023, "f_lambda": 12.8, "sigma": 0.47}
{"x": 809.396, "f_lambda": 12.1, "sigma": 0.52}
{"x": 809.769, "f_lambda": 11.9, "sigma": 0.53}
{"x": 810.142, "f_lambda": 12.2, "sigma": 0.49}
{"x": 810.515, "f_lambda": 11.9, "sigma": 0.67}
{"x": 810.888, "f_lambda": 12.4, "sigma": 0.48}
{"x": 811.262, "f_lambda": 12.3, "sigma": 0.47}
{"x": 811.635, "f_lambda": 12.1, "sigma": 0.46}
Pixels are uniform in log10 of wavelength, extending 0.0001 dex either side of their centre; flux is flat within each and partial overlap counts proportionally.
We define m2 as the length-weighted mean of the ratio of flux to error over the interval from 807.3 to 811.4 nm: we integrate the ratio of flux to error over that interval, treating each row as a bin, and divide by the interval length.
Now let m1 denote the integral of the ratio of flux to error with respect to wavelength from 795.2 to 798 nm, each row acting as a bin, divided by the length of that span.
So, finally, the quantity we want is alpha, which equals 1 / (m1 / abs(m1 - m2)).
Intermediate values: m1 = 19.3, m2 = 24.5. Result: 0.27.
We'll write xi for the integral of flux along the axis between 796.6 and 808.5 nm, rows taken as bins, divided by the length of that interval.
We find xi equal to 12.3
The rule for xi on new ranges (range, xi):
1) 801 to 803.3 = 11.7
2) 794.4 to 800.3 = 12.2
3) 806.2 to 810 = 12.5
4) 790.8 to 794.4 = 12.6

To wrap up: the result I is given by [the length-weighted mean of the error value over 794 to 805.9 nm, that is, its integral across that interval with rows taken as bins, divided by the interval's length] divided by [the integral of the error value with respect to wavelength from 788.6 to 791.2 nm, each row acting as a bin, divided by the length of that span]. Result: 1.0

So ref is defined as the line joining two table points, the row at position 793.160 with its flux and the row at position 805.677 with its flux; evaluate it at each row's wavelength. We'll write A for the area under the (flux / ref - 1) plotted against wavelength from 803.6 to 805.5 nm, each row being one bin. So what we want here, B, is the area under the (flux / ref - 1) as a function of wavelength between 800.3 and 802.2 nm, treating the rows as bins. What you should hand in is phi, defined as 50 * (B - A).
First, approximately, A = 0.210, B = 0.11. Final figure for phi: -5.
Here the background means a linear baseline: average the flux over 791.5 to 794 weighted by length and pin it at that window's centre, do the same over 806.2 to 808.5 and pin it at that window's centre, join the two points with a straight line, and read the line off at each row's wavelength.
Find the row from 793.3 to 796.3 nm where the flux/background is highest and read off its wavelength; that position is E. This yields 795.355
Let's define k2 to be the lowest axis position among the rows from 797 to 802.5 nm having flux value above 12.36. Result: 797.923 nm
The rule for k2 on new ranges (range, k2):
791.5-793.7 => 791.701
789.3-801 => 789.516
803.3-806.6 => 804.194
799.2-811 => 799.762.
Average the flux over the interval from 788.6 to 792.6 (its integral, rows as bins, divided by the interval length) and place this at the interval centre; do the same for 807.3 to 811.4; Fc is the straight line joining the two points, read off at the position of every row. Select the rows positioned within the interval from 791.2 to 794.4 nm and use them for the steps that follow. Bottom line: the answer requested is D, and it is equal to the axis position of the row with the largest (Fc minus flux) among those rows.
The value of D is 793.526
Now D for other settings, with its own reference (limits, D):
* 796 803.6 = 801.606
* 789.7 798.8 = 793.526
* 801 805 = 801.606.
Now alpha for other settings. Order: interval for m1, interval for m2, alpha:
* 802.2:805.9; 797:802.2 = 0.07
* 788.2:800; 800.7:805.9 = 0.17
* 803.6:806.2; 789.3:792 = 0.24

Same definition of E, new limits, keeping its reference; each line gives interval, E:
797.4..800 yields 799.762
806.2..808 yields 806.419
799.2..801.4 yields 799.762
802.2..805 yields 804.194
